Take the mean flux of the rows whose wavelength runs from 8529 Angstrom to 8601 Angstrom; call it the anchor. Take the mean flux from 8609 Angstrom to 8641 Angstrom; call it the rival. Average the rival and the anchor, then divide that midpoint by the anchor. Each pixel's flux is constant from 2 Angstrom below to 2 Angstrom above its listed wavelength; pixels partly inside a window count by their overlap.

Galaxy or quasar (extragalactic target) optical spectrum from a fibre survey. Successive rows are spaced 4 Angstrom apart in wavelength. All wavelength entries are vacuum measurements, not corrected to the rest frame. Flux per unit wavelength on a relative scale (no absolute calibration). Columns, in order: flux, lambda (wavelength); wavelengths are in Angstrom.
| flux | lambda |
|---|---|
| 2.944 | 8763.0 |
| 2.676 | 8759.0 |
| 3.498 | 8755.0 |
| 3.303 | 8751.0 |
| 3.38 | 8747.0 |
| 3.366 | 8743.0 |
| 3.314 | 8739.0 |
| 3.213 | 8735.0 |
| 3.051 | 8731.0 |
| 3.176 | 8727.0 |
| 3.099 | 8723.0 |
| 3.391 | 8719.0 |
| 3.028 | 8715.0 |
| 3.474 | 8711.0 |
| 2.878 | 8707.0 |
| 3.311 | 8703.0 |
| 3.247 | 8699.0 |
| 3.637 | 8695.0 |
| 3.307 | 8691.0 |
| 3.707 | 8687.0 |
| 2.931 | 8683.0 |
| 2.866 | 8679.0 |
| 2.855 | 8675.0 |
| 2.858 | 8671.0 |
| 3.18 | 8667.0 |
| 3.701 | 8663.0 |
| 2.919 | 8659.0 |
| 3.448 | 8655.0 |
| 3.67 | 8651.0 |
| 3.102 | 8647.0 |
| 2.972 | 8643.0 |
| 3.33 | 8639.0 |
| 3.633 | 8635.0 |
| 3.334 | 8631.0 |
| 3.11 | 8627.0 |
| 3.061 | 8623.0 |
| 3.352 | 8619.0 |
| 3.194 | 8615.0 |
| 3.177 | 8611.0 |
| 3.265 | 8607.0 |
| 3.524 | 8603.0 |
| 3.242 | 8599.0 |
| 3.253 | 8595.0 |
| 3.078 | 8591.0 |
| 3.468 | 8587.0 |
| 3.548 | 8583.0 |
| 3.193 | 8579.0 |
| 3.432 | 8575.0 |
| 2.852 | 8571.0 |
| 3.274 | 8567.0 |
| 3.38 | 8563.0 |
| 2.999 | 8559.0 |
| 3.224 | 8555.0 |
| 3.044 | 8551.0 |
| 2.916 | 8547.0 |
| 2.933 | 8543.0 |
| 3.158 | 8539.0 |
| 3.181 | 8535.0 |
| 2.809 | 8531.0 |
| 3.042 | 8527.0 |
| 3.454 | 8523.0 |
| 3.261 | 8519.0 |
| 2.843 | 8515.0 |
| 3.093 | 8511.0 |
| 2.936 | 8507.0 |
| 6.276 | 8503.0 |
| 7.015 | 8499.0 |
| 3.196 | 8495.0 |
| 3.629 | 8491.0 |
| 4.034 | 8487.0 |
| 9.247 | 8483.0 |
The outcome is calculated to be 1.017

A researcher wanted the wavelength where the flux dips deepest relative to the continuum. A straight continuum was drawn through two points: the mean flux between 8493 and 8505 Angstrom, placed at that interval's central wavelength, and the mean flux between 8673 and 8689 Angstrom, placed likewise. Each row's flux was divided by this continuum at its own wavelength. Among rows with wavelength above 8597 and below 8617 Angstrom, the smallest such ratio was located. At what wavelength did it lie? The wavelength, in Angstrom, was 8599.0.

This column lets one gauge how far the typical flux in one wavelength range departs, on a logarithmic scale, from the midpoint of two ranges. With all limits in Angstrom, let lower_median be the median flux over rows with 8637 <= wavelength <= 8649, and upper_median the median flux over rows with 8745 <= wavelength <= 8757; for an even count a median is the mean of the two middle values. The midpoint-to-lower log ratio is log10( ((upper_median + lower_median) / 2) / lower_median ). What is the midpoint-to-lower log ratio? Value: 0.019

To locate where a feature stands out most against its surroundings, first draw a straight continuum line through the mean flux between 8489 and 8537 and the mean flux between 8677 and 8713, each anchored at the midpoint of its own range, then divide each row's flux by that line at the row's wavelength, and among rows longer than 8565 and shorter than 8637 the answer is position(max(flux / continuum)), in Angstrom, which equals 8635.0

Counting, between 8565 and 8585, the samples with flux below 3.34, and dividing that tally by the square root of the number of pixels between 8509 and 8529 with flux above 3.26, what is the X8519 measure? 2.1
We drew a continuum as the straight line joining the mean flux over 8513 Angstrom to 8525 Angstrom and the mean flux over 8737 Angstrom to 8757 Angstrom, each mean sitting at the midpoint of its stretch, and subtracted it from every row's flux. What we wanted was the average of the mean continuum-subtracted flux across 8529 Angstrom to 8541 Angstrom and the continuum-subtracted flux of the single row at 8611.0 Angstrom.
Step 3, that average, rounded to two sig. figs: -0.12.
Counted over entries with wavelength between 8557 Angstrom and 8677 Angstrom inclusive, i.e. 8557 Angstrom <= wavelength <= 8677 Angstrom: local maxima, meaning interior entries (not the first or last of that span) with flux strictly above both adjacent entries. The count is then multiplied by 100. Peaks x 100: 900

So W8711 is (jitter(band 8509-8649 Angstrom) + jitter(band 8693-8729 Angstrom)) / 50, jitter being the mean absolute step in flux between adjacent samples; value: 0.0113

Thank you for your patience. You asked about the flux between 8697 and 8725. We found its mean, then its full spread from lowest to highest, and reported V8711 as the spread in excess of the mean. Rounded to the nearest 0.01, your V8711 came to -2.61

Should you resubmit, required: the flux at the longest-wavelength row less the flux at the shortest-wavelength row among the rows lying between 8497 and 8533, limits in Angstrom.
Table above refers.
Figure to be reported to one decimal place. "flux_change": -4.2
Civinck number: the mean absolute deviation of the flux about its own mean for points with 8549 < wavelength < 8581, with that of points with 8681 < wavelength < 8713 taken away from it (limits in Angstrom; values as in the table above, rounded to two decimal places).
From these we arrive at -0.06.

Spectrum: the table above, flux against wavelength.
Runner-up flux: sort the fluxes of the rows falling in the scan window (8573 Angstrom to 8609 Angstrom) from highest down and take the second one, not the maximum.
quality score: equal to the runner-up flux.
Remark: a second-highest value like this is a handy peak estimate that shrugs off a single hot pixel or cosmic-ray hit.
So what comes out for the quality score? 3.524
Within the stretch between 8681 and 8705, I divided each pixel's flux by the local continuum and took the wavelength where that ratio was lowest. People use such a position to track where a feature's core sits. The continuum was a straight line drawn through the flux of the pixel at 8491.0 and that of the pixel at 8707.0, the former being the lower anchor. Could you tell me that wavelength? 8683.0 Angstrom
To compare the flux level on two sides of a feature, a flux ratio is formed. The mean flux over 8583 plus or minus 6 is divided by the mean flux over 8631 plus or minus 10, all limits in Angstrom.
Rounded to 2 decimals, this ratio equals 1.03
